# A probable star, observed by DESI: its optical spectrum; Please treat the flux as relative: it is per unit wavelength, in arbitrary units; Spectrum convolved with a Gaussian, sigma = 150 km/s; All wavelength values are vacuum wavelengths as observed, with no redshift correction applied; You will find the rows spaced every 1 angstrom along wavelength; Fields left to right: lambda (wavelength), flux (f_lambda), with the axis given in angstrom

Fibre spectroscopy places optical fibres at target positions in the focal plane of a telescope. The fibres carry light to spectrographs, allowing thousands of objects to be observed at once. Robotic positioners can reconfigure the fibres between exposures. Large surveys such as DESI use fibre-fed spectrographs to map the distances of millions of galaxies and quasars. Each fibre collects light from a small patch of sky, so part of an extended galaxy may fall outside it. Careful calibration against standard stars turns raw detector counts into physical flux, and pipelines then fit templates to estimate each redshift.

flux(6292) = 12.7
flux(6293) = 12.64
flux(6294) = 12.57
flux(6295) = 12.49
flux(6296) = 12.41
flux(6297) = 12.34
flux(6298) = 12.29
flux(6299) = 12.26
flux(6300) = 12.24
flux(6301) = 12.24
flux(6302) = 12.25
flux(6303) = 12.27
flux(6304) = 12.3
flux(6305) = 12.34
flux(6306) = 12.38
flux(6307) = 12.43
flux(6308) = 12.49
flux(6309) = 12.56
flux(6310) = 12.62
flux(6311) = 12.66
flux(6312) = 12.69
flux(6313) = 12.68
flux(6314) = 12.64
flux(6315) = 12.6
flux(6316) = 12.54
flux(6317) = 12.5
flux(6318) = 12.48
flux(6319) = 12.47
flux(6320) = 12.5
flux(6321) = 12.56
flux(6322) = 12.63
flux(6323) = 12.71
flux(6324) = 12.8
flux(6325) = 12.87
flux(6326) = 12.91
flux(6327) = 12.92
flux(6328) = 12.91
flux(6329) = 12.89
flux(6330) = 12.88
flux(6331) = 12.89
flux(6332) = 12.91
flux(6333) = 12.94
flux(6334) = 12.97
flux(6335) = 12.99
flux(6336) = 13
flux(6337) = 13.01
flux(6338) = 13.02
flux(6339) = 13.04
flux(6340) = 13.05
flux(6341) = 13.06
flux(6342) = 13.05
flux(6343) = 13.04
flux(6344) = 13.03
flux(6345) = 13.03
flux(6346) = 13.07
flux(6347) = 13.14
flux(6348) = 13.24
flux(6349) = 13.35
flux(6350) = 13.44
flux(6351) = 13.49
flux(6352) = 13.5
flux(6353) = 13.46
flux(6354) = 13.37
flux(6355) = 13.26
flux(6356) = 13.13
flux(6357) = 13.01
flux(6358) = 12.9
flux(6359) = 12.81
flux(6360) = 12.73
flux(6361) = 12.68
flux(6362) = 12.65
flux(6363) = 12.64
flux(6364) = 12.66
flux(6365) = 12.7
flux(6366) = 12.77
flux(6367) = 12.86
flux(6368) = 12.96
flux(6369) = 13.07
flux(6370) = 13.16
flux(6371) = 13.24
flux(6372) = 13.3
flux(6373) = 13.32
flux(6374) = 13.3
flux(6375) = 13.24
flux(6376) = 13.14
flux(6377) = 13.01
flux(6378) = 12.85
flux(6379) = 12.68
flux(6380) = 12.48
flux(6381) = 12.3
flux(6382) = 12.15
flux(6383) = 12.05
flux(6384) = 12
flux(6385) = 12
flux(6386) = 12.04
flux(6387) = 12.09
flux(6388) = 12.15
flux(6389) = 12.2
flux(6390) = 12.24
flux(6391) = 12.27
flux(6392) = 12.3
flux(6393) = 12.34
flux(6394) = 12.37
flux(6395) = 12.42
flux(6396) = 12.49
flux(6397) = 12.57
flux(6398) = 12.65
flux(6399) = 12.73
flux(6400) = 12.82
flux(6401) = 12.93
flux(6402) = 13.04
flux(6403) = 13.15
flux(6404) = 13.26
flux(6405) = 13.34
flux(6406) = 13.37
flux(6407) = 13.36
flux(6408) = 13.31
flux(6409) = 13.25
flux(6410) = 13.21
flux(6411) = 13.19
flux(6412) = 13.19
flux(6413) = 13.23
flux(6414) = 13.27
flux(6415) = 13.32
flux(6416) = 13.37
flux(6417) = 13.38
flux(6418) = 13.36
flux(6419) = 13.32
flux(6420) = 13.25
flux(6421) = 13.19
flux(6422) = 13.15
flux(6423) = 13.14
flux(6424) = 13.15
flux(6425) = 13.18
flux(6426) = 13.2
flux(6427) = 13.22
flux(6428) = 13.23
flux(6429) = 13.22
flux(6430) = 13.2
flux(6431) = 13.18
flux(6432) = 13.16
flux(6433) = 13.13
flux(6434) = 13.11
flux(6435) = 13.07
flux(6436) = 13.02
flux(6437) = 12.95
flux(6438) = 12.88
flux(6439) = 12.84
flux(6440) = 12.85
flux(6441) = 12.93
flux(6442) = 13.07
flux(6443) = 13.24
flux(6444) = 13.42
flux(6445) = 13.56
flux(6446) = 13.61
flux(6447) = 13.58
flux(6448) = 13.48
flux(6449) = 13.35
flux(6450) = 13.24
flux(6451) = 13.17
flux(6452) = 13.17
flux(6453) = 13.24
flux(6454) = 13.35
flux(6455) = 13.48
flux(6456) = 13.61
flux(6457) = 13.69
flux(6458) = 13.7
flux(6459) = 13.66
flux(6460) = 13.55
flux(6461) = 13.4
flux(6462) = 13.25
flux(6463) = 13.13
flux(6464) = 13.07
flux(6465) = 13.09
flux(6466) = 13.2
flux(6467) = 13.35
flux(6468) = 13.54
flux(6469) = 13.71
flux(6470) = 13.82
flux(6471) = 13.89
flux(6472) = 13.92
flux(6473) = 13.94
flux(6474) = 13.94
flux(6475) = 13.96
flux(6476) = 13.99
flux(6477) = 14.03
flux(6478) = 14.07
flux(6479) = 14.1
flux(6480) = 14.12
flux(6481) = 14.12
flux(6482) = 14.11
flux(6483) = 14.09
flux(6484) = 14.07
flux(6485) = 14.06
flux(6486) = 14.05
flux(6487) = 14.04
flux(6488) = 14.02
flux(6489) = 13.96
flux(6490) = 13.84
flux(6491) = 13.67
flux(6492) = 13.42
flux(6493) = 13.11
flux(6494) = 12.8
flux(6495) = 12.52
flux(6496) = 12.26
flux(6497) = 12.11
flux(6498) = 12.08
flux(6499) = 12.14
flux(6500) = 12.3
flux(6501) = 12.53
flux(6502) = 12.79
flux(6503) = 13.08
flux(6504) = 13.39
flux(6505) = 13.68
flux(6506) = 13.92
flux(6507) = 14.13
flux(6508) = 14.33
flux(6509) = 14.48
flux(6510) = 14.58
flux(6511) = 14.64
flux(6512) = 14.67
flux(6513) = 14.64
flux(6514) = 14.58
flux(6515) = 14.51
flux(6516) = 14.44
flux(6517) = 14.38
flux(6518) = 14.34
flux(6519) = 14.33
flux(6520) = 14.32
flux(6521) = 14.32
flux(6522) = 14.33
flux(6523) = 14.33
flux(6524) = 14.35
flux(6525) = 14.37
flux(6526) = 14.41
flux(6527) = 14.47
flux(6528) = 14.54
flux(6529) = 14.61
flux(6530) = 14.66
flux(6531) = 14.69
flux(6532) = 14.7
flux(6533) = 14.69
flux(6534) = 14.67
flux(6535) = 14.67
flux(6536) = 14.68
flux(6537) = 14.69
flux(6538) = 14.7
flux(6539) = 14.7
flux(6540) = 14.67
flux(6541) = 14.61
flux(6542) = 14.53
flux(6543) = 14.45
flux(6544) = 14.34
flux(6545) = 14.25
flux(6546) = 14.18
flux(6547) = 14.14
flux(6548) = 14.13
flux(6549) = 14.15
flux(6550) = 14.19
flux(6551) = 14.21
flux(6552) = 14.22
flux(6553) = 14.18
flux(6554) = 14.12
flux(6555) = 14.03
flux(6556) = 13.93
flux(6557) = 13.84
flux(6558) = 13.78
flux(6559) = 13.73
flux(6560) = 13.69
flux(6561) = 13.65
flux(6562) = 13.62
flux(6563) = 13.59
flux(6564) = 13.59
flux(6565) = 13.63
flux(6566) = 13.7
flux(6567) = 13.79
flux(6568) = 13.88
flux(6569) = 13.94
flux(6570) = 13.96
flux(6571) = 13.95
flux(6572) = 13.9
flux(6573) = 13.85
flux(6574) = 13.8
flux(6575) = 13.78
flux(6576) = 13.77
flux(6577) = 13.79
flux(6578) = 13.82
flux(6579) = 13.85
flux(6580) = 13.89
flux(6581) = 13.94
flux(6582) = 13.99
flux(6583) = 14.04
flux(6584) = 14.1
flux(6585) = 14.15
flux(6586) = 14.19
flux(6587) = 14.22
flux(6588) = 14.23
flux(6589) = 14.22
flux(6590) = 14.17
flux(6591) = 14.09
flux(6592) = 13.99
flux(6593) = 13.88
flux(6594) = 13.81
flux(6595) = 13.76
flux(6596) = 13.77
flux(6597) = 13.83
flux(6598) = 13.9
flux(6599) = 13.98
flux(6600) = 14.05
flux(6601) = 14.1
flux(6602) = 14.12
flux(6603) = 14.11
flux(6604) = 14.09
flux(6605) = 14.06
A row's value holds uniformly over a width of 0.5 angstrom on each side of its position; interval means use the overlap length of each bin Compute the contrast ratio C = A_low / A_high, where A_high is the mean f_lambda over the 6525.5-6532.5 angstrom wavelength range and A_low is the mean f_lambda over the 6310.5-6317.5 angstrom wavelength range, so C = 0.87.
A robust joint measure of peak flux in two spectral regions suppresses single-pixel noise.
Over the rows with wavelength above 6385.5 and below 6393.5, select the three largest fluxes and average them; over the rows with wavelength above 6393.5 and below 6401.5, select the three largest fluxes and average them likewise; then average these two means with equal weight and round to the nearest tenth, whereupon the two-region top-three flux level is 12.6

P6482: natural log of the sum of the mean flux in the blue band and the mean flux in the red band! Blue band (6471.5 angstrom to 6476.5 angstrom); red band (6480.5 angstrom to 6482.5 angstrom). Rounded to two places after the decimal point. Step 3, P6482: 3.33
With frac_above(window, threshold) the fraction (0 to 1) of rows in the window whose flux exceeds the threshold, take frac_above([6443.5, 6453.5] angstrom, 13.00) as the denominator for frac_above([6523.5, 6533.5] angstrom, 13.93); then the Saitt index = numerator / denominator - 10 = -9.0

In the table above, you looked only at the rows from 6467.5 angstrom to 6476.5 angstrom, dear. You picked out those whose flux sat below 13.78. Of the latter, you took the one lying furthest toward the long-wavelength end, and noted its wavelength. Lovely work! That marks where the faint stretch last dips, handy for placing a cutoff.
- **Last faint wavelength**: 6469 angstrom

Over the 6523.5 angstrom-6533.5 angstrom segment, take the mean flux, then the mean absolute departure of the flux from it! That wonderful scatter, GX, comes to 0.121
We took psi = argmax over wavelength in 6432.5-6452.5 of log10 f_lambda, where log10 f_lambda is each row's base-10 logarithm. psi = 6446 angstrom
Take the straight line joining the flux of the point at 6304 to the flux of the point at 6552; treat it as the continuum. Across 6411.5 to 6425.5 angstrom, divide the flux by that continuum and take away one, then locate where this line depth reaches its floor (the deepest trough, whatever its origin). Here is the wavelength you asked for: 6423 angstrom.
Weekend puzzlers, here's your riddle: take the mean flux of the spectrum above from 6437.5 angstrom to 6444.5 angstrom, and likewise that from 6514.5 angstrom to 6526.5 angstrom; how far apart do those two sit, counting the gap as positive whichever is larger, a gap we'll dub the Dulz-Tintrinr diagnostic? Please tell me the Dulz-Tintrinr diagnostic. 1.3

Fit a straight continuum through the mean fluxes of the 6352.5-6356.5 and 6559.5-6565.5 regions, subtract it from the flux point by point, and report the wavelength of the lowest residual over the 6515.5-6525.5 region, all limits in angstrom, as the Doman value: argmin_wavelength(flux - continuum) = 6521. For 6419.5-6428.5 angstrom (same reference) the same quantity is 6423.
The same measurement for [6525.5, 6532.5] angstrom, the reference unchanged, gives 6526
